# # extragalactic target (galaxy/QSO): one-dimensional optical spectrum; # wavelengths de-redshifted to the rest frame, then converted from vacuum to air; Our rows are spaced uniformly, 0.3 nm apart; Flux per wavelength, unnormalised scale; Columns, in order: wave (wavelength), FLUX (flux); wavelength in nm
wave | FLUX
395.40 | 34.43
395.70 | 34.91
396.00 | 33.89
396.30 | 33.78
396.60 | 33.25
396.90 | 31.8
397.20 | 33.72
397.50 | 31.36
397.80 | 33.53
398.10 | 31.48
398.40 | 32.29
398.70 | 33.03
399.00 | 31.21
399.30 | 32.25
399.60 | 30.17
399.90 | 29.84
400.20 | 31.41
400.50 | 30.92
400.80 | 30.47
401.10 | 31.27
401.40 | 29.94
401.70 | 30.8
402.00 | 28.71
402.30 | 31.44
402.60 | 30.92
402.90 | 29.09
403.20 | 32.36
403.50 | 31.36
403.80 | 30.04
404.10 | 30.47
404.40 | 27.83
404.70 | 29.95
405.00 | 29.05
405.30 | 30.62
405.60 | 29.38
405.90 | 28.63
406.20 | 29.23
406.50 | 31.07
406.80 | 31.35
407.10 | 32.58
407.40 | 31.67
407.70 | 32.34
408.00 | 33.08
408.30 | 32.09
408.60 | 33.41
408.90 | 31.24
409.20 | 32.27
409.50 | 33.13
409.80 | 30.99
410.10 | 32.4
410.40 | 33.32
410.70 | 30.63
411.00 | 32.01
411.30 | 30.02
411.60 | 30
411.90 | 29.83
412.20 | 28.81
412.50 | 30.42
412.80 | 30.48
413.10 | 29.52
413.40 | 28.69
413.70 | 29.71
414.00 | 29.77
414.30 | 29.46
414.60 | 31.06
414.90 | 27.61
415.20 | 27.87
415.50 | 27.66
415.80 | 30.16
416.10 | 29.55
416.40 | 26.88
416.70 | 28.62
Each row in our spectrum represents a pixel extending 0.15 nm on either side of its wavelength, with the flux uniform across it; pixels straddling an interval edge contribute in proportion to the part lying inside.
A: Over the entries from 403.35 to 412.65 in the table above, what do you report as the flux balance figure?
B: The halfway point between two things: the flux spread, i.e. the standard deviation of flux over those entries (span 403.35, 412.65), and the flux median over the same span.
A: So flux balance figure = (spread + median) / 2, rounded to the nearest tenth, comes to 16.2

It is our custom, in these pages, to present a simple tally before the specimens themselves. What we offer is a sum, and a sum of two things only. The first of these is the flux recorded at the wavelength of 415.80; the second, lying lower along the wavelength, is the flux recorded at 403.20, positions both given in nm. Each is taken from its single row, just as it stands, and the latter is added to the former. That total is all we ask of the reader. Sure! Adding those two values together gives 62.5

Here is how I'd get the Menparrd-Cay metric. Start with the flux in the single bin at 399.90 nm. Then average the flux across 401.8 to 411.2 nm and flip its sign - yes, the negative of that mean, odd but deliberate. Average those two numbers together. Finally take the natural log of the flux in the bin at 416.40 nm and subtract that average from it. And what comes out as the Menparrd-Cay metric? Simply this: 3.9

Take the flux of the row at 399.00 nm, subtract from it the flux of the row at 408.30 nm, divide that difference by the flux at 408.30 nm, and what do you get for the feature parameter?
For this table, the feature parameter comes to -0.03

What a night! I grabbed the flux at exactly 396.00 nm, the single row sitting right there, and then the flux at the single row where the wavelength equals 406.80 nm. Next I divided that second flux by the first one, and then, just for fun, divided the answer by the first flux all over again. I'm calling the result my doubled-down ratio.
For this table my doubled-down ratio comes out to 0.027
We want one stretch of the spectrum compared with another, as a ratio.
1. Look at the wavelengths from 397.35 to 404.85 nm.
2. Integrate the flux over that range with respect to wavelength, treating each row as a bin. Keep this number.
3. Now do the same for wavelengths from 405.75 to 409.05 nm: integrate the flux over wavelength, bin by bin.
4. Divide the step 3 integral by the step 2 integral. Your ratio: 0.4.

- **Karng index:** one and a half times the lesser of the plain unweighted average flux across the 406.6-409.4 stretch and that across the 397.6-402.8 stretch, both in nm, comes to 46.7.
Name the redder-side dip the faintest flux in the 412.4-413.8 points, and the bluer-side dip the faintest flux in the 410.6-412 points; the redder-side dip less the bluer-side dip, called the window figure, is -1.1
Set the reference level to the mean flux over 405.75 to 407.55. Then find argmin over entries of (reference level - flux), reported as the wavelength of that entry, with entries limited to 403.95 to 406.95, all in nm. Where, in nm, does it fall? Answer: 406.80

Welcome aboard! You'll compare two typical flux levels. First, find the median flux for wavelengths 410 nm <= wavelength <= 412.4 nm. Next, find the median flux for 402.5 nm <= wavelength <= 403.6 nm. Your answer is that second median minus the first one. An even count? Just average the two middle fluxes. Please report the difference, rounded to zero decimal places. 1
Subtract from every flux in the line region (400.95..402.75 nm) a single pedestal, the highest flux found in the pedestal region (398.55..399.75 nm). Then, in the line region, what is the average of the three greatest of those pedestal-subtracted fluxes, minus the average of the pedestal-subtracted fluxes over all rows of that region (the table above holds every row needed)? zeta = 0.70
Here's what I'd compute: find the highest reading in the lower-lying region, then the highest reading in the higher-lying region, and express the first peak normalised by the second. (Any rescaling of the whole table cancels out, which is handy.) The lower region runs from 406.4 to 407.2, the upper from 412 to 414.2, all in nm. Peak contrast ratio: 1.069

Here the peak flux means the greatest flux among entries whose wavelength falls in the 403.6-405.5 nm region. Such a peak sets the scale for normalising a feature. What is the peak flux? 30.62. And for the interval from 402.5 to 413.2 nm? 33.41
